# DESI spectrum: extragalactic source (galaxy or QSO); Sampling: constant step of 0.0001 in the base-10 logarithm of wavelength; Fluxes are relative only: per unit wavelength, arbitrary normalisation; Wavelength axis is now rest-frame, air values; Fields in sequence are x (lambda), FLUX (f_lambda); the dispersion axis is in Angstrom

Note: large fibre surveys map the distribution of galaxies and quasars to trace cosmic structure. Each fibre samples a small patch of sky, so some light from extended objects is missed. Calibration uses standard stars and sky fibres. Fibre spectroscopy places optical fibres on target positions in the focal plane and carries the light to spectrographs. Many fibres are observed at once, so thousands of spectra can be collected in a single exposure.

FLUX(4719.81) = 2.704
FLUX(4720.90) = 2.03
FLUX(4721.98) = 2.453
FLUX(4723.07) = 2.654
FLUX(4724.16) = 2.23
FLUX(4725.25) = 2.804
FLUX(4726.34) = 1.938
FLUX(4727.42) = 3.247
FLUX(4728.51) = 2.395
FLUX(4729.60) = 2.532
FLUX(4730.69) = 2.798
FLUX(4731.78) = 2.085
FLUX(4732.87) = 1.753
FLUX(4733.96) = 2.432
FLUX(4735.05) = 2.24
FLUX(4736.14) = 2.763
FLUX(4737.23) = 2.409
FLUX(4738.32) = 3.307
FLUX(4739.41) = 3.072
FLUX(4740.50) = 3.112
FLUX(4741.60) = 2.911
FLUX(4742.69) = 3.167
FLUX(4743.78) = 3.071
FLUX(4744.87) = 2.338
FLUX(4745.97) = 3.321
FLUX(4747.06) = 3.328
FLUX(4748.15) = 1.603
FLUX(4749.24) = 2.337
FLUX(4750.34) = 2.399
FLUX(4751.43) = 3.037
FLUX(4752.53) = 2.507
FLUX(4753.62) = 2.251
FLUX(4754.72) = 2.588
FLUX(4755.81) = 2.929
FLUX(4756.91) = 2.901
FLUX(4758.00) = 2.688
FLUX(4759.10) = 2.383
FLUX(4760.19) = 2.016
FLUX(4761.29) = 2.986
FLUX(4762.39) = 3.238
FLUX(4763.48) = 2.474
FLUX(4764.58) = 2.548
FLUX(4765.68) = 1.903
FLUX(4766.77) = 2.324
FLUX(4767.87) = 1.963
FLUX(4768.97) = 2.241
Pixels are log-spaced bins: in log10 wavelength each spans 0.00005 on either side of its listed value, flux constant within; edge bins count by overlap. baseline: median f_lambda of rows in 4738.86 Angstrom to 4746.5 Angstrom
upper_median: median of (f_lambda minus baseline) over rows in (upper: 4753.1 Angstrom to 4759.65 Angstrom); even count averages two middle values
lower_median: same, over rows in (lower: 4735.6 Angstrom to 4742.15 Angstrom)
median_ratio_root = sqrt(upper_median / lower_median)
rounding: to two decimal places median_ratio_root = 2.32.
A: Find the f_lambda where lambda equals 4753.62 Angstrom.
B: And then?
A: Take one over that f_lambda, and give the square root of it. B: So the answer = 0.67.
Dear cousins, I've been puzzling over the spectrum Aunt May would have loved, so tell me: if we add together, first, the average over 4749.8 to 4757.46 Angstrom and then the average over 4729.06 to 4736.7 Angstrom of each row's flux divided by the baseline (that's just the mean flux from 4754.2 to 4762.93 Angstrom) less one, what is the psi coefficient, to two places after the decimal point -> -0.15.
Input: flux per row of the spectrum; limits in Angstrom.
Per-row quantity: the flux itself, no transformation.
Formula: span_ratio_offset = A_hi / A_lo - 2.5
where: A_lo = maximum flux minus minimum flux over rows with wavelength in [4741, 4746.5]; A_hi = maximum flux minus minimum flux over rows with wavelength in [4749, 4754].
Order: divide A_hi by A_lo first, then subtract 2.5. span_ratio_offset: -1.70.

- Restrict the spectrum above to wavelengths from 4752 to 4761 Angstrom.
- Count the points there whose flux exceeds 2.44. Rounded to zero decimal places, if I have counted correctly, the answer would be 5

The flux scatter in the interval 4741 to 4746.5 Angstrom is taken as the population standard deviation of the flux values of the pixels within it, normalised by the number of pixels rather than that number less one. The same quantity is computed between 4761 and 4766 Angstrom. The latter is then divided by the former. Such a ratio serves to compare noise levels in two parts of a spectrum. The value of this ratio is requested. 1.4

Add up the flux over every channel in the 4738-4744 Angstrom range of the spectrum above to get 18.6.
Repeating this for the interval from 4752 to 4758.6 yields 15.9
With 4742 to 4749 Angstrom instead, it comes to 16.8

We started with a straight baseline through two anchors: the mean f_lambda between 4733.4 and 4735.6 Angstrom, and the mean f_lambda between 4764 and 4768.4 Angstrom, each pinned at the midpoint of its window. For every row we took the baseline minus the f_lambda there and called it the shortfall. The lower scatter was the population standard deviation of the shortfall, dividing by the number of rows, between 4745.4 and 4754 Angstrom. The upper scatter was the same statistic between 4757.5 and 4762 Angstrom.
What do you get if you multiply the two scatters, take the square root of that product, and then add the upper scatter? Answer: 0.81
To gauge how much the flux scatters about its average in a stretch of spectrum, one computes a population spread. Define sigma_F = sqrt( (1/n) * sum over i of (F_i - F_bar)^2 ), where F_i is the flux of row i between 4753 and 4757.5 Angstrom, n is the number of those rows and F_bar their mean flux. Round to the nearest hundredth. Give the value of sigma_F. 0.28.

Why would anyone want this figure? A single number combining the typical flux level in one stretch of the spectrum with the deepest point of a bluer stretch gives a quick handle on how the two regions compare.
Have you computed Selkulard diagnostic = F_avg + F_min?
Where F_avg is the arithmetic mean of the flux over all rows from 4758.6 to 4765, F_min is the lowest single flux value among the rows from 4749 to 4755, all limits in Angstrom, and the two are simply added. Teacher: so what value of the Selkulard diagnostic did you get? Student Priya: 4.9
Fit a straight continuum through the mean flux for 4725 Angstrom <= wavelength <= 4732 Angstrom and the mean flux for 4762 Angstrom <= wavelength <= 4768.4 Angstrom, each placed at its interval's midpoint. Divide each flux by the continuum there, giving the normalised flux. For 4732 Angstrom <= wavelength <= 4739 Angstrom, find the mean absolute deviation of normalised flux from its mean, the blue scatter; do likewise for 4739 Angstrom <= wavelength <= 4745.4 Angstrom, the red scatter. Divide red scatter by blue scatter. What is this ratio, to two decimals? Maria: 0.57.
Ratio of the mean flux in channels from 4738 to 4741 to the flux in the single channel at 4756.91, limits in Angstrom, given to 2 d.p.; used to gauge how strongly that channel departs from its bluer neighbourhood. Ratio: 1.09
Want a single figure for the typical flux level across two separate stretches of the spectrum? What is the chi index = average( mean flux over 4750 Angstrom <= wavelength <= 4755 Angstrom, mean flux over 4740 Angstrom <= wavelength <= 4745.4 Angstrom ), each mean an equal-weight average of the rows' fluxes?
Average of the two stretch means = 2.74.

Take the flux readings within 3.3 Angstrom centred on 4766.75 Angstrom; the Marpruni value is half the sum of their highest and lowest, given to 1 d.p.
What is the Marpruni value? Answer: 2.1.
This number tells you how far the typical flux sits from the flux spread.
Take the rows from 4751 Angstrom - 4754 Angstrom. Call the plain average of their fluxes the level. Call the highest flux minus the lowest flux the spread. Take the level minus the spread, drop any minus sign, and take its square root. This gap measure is 1.35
